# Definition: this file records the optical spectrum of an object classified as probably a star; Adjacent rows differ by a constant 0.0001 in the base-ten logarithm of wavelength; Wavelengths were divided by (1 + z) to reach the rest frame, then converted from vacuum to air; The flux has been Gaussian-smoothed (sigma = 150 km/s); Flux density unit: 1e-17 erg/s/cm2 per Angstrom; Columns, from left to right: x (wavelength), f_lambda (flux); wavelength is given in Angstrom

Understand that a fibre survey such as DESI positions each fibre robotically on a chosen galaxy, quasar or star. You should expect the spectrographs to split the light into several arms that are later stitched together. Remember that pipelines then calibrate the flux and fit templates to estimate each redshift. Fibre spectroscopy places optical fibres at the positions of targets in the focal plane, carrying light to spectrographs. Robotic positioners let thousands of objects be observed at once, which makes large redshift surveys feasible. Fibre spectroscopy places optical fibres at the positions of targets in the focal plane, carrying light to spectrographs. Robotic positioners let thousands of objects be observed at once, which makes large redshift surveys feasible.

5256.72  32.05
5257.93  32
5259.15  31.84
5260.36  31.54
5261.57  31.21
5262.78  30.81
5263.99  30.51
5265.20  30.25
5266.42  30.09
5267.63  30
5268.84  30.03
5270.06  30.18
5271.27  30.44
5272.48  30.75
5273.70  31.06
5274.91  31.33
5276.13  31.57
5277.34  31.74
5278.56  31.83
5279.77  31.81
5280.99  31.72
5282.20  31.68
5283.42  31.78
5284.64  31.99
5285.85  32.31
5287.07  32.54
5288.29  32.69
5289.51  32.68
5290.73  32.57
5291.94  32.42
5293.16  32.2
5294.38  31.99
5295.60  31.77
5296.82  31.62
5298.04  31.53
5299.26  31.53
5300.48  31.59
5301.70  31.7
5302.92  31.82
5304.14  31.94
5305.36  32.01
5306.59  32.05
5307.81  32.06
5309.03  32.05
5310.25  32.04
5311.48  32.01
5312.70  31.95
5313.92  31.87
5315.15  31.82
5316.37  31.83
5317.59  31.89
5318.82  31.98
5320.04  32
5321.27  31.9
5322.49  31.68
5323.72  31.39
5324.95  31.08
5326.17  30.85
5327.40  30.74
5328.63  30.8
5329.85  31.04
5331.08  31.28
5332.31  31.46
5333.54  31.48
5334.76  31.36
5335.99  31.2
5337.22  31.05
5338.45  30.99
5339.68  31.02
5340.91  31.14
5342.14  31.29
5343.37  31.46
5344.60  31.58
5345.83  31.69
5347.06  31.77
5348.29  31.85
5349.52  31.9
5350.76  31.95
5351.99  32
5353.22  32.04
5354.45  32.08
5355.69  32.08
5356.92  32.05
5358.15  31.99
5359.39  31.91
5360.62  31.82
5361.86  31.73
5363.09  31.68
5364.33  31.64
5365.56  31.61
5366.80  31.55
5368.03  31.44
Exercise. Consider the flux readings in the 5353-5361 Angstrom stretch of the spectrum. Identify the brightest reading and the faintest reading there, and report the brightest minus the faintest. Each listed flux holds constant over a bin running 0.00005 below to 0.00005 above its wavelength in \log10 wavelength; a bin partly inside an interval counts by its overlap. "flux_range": 0.26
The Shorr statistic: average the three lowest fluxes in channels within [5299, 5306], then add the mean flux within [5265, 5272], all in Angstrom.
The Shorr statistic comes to 61.8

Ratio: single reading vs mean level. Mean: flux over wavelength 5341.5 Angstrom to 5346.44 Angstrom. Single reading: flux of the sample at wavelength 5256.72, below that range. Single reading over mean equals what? 1.017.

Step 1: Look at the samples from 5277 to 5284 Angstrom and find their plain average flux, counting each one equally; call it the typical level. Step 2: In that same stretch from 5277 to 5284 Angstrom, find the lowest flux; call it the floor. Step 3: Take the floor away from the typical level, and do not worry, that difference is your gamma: 0.08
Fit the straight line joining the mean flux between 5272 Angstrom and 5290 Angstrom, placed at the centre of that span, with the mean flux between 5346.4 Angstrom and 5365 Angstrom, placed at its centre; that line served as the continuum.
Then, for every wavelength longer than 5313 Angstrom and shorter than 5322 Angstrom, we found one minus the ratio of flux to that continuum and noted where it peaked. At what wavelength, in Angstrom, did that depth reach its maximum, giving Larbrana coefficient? 5315.15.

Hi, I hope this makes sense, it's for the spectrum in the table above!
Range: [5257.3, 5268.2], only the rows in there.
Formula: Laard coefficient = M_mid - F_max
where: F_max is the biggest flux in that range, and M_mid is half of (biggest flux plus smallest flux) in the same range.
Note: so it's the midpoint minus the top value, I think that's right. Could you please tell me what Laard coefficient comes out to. -1.0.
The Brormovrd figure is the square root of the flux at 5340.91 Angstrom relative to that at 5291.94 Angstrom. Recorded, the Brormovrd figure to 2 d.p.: 0.98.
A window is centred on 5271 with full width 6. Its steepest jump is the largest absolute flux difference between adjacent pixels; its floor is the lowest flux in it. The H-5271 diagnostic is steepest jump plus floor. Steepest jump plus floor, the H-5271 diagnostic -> 30.34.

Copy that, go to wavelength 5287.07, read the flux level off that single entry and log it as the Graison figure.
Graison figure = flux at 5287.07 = 32.54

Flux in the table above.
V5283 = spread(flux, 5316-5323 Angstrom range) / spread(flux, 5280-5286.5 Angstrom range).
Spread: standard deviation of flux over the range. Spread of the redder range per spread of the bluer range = 0.45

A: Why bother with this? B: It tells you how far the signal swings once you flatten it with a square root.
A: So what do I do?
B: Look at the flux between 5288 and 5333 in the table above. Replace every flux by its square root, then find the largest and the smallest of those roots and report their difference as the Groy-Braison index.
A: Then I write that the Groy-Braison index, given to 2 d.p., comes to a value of 0.17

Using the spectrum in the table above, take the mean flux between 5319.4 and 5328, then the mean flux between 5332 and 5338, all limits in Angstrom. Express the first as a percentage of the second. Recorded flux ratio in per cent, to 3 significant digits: 100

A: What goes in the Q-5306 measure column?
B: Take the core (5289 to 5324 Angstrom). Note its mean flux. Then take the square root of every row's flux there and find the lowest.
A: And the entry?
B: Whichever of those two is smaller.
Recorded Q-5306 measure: 5.603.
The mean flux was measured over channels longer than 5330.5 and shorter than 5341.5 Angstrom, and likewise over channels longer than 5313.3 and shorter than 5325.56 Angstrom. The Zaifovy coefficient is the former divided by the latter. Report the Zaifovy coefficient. 0.983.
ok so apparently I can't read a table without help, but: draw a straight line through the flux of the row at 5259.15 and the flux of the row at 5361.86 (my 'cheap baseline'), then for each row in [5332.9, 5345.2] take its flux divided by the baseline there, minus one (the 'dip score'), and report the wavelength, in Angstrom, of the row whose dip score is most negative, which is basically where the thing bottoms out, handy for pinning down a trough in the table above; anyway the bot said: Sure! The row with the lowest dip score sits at 5338.45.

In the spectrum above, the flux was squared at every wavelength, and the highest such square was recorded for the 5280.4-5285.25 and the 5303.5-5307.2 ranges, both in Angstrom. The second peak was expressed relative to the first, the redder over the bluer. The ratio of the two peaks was 1.00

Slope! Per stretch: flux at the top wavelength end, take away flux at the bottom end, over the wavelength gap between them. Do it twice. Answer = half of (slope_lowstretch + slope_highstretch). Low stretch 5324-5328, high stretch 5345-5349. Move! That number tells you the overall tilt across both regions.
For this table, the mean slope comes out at -0.04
